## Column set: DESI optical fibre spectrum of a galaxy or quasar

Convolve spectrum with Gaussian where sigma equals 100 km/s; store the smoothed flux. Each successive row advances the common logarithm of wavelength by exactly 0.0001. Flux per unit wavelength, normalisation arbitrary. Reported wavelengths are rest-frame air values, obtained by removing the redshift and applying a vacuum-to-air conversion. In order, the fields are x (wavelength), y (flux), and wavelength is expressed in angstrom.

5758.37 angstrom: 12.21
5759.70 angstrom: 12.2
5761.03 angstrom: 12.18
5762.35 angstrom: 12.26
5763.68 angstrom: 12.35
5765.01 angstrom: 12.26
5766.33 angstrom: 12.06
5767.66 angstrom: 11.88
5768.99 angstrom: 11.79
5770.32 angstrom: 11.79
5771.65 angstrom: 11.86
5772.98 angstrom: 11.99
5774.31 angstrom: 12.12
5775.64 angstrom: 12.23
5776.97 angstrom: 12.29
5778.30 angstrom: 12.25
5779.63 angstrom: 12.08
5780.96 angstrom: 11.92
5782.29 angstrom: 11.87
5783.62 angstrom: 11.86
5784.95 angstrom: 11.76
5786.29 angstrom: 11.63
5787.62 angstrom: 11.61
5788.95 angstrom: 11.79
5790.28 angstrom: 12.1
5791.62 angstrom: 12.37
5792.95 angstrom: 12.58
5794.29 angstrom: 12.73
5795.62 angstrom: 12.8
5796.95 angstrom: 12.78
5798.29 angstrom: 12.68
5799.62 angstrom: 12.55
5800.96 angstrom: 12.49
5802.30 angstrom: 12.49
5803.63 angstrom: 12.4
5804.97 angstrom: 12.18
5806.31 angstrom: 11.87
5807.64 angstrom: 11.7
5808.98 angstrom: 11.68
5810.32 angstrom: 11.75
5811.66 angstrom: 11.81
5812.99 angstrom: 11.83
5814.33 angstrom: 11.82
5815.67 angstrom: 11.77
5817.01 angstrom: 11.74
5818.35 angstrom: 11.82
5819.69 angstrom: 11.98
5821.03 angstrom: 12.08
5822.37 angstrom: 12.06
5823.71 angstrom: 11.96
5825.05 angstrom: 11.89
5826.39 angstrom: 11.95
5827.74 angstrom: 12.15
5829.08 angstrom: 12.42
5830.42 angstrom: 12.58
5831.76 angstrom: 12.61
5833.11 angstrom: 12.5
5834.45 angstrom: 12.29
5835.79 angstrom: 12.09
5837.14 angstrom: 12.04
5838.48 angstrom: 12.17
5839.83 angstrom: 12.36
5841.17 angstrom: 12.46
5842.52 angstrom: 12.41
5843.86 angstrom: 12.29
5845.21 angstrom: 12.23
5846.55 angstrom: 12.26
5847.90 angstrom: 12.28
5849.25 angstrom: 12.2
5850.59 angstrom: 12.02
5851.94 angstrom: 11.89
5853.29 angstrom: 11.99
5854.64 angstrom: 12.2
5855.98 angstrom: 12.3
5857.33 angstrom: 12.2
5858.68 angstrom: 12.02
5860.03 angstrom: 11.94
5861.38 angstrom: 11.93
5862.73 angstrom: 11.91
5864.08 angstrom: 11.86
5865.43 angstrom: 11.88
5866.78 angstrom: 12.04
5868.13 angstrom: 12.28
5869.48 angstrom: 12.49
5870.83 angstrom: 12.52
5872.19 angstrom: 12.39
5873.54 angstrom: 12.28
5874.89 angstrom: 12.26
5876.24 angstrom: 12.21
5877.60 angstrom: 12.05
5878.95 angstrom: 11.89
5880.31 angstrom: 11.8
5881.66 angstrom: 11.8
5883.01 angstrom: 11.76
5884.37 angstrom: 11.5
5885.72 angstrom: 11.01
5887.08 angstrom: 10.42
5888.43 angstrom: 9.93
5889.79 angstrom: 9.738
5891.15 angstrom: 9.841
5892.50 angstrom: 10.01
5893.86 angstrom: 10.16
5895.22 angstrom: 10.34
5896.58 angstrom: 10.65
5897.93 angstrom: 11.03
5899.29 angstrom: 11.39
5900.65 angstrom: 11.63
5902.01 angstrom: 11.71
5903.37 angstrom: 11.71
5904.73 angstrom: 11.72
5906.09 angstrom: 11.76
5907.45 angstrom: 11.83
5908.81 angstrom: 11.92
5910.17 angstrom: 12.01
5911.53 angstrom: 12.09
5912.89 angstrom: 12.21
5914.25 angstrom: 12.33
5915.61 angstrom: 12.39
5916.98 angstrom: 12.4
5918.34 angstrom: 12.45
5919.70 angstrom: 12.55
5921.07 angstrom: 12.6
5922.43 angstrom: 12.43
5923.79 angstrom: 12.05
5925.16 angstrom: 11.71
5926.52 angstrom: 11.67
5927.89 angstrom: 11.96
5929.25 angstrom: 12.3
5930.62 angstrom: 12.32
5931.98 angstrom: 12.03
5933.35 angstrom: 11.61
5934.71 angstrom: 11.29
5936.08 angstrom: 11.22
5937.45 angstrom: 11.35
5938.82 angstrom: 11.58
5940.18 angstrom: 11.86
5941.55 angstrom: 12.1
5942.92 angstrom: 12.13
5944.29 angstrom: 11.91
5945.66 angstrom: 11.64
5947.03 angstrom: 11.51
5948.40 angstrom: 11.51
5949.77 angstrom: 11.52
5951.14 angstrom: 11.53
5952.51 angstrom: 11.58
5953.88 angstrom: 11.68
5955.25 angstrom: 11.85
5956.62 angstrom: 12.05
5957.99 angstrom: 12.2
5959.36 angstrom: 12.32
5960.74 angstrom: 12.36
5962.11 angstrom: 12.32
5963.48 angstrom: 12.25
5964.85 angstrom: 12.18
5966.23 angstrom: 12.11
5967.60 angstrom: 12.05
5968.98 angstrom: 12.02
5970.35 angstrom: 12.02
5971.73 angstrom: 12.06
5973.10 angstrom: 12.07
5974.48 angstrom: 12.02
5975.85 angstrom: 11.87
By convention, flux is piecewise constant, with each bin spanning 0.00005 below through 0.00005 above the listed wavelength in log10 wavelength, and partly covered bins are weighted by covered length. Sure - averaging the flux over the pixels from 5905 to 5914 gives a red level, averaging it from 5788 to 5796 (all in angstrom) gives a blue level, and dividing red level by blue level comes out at 0.97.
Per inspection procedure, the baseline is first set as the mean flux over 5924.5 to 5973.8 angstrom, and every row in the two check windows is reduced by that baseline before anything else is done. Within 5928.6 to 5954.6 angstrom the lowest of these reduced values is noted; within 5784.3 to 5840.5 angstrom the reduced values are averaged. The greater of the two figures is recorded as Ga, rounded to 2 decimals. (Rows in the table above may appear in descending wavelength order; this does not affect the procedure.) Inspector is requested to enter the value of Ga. 0.25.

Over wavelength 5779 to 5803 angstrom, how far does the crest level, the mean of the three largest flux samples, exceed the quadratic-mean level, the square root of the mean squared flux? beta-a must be 0.54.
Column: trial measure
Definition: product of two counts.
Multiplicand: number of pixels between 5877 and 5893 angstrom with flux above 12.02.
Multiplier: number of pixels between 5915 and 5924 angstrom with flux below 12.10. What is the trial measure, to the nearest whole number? 1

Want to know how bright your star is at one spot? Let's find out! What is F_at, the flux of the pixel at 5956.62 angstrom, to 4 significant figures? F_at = 12.05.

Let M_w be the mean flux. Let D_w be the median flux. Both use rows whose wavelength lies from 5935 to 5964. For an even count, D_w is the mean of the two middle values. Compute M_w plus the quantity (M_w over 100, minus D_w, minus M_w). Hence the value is -11.7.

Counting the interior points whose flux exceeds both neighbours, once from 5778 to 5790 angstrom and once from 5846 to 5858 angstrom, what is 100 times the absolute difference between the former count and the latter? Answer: 200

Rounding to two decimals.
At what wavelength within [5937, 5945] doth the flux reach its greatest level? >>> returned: 5942.92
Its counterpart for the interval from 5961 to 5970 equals 5962.11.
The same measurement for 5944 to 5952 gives 5944.29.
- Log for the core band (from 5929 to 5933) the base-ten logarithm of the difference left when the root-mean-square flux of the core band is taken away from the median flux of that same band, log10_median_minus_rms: -1.08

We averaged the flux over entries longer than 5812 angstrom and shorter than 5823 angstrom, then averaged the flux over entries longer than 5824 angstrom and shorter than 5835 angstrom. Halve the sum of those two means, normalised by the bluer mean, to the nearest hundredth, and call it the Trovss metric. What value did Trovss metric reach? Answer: 1.02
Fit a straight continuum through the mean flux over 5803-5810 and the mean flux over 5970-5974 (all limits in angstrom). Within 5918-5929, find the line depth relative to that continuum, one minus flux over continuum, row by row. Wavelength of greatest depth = 5926.52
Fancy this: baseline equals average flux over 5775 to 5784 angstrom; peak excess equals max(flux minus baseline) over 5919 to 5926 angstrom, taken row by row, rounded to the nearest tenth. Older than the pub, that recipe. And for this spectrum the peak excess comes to 0.5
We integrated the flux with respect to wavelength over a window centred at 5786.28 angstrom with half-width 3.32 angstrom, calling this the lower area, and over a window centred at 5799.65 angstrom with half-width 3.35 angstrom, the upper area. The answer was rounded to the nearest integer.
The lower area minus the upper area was -6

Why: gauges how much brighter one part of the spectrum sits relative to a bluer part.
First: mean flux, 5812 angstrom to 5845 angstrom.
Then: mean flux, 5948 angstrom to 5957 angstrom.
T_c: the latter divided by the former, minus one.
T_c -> -0.038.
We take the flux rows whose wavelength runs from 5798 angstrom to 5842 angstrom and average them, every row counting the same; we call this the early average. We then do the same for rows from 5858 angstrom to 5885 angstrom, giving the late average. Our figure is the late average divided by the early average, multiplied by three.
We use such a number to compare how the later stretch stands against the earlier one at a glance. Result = 2.98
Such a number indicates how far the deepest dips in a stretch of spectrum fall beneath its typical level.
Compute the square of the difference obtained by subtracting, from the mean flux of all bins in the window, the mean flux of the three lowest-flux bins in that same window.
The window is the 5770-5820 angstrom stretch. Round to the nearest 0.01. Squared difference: 0.19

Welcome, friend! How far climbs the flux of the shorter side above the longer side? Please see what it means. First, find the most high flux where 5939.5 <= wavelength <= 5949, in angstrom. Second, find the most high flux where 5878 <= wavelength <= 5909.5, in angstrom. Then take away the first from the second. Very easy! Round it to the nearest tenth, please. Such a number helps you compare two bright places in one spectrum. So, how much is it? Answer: -0.2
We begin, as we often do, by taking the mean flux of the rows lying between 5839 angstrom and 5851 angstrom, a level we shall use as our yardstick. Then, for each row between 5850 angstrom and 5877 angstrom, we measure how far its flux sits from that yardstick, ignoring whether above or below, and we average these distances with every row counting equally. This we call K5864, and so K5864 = 0.21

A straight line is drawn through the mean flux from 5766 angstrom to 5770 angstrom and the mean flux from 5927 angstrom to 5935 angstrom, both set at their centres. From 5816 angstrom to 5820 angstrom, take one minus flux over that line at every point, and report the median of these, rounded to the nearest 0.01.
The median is 0.01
